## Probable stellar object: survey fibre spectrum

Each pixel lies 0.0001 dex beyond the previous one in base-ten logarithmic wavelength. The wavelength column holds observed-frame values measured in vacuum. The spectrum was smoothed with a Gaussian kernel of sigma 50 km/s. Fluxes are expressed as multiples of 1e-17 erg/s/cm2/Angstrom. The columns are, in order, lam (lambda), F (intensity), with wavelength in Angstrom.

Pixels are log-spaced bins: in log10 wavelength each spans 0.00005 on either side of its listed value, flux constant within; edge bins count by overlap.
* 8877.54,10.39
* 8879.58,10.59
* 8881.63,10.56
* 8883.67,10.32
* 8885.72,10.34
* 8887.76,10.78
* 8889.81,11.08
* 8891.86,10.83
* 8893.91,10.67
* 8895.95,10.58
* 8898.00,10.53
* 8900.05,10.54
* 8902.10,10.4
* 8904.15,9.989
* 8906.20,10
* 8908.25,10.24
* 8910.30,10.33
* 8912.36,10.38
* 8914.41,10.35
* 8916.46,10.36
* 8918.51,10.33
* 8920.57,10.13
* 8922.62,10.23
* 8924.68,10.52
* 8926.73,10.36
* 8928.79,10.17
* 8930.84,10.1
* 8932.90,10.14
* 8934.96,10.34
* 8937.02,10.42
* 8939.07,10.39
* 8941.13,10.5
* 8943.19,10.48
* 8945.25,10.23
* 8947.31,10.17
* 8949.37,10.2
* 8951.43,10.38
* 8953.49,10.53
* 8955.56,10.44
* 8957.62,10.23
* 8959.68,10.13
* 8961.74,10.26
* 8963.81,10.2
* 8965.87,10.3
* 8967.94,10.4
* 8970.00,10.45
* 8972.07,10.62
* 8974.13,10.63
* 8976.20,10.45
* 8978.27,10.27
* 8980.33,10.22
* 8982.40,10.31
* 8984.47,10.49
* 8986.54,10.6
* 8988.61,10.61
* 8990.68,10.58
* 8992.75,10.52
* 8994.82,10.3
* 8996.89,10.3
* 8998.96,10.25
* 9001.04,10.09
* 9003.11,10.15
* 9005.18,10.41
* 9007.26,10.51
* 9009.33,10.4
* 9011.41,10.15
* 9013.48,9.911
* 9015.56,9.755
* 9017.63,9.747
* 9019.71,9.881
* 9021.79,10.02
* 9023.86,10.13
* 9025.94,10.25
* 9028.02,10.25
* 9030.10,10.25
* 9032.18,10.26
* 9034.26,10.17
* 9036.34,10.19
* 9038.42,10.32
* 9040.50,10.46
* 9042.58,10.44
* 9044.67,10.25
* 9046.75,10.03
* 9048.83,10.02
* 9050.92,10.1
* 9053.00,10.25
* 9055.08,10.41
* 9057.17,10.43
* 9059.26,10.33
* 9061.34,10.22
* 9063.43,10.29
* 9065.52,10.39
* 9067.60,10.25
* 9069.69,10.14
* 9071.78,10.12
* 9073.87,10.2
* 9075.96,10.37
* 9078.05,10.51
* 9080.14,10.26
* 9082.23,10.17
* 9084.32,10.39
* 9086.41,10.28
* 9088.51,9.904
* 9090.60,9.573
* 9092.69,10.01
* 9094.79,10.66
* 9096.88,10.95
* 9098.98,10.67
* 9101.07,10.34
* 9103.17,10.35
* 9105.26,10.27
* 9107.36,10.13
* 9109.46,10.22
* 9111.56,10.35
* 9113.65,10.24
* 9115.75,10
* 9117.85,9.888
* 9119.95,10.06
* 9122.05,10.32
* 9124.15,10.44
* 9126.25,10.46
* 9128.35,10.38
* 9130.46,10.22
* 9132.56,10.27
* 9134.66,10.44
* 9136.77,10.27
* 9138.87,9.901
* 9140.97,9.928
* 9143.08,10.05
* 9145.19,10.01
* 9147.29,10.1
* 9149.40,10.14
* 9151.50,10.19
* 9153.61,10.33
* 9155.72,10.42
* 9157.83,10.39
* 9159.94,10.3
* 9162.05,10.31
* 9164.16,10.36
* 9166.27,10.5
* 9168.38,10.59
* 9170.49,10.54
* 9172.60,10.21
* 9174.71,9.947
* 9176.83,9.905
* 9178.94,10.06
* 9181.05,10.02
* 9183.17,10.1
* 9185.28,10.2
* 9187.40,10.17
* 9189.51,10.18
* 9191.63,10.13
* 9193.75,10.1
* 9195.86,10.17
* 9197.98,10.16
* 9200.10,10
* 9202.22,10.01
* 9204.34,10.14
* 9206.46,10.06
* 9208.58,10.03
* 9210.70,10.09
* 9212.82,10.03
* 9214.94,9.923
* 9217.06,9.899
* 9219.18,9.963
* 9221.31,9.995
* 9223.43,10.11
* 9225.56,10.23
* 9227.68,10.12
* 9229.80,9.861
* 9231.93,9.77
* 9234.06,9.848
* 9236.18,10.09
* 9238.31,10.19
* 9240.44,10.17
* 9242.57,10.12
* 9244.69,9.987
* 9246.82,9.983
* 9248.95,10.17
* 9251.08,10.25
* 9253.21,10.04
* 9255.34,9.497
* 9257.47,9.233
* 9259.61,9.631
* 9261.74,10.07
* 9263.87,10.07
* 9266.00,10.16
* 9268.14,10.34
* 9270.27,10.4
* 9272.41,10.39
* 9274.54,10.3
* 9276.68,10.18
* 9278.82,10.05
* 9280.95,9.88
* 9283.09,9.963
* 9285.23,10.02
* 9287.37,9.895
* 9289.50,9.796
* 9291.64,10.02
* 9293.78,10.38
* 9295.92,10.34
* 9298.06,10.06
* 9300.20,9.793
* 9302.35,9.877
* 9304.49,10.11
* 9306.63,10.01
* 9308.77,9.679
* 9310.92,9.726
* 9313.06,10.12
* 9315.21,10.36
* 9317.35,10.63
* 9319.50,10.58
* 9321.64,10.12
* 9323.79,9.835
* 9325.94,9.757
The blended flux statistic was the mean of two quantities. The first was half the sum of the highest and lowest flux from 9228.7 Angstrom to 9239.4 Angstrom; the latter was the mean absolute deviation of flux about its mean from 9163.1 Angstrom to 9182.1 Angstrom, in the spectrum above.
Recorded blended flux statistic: 5.11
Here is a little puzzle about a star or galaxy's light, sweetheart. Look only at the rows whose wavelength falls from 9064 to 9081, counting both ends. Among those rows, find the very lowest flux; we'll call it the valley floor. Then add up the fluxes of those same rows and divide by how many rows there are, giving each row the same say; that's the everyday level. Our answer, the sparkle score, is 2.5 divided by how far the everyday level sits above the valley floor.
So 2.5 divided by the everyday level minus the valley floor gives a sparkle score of 16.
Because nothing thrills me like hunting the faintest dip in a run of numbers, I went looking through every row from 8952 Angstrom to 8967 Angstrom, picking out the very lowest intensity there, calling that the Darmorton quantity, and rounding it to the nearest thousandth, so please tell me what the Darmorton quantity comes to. 10.130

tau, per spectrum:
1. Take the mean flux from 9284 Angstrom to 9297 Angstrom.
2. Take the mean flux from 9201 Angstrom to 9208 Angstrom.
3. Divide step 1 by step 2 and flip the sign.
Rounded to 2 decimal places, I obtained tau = -1.00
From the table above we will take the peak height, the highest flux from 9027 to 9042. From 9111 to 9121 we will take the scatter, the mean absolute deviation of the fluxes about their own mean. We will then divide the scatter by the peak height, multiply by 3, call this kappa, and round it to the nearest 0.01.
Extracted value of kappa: 0.04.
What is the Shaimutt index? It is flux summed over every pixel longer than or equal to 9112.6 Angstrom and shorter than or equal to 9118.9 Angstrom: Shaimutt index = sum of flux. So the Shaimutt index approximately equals 30.1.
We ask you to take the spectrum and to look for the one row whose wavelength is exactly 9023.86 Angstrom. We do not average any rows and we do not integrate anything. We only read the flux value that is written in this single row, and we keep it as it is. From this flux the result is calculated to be 10.13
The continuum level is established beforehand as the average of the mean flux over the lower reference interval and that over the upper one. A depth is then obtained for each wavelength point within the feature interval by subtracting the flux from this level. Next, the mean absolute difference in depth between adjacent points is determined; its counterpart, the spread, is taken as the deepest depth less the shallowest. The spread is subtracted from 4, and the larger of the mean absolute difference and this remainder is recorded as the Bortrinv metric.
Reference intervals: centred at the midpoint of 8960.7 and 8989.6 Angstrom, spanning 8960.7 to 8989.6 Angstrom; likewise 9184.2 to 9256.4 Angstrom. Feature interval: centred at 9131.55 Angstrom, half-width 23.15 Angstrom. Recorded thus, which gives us 3.43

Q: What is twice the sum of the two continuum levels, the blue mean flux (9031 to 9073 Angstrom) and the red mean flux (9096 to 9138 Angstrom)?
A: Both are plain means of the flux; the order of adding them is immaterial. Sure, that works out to 41.1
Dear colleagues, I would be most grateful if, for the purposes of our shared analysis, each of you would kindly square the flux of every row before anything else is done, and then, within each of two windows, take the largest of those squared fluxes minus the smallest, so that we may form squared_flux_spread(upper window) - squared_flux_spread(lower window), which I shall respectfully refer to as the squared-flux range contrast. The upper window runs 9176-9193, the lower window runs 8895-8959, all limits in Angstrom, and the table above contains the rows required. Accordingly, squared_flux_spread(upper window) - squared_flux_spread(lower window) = -6.2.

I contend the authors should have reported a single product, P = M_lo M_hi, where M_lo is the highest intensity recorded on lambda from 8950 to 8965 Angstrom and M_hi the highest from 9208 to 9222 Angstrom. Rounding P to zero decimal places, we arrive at 106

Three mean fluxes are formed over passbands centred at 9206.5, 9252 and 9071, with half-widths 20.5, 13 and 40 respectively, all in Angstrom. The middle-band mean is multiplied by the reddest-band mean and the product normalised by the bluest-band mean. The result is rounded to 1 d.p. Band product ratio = 9.7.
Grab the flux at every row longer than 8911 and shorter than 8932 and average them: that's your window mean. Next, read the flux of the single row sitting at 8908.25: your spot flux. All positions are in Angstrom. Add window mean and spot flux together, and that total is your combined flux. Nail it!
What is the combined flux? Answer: 20.5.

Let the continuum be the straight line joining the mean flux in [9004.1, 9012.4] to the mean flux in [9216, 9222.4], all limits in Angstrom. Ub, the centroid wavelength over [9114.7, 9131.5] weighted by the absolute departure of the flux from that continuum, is 9123.3 Angstrom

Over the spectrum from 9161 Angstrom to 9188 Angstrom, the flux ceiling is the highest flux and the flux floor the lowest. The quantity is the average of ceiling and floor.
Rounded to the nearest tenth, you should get 10.2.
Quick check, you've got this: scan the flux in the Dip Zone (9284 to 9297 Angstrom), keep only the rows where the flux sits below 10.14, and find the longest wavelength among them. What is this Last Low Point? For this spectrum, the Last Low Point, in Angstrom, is 9291.64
